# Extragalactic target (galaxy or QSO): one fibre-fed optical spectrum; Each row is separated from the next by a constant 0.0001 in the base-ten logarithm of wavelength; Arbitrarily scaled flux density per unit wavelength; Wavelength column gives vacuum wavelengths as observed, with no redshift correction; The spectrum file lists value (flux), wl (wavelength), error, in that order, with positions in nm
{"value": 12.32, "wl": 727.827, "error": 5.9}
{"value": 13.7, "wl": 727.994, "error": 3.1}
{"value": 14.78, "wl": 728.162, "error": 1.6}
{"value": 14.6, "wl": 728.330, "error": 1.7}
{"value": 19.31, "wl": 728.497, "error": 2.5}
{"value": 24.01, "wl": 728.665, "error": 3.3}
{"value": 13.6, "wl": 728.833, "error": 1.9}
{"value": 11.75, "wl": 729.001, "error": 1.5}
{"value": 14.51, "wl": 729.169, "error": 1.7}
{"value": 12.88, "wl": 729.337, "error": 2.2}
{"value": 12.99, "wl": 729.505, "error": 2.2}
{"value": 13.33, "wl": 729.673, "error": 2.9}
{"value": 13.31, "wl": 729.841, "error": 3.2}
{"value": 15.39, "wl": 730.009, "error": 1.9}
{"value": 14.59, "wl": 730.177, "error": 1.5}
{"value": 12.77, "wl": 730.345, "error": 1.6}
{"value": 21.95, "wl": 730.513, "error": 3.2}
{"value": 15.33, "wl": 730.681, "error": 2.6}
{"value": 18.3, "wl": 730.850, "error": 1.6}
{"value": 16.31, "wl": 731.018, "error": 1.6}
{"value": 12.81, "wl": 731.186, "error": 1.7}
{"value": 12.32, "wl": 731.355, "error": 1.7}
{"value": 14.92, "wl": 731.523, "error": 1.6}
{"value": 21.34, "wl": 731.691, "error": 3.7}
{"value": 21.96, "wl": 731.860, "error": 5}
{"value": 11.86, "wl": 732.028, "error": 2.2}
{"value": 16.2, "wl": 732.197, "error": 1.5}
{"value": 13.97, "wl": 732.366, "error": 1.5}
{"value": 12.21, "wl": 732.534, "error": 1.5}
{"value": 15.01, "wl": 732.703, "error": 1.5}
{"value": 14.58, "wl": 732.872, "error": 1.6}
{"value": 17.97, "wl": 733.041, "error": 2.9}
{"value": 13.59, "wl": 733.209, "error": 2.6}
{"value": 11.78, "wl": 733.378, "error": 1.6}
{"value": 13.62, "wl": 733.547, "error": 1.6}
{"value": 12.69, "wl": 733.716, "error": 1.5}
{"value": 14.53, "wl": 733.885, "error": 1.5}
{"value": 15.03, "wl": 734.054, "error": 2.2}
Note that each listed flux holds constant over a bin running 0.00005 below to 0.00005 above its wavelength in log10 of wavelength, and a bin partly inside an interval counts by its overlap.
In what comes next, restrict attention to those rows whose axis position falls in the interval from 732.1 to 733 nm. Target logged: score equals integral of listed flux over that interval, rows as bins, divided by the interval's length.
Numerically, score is 14.5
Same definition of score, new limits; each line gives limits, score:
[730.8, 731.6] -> 14.8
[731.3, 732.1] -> 16.7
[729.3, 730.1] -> 13.6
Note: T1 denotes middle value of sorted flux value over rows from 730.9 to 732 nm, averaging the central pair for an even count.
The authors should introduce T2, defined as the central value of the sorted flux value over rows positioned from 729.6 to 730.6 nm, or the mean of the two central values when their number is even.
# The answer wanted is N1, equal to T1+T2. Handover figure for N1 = 29.6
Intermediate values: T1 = 15.6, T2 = 14.0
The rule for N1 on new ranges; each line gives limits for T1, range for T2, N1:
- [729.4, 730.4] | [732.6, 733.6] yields 27.4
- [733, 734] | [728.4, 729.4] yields 27.7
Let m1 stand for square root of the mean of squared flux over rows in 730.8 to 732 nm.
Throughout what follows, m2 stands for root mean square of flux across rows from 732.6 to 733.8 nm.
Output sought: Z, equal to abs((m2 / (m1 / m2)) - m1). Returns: 5.4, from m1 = 17.2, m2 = 14.3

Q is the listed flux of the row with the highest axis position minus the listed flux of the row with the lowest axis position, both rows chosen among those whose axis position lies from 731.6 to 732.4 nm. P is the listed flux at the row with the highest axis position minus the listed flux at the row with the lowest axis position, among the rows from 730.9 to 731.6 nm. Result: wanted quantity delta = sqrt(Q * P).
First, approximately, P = -1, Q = -7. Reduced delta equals 3.2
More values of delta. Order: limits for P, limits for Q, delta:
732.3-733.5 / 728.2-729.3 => 0.4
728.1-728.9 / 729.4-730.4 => 0.5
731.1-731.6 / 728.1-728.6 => 3.1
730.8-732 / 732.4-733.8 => 1.3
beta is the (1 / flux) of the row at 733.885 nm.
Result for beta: 0.069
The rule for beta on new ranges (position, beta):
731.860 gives 0.046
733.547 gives 0.073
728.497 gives 0.052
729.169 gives 0.069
